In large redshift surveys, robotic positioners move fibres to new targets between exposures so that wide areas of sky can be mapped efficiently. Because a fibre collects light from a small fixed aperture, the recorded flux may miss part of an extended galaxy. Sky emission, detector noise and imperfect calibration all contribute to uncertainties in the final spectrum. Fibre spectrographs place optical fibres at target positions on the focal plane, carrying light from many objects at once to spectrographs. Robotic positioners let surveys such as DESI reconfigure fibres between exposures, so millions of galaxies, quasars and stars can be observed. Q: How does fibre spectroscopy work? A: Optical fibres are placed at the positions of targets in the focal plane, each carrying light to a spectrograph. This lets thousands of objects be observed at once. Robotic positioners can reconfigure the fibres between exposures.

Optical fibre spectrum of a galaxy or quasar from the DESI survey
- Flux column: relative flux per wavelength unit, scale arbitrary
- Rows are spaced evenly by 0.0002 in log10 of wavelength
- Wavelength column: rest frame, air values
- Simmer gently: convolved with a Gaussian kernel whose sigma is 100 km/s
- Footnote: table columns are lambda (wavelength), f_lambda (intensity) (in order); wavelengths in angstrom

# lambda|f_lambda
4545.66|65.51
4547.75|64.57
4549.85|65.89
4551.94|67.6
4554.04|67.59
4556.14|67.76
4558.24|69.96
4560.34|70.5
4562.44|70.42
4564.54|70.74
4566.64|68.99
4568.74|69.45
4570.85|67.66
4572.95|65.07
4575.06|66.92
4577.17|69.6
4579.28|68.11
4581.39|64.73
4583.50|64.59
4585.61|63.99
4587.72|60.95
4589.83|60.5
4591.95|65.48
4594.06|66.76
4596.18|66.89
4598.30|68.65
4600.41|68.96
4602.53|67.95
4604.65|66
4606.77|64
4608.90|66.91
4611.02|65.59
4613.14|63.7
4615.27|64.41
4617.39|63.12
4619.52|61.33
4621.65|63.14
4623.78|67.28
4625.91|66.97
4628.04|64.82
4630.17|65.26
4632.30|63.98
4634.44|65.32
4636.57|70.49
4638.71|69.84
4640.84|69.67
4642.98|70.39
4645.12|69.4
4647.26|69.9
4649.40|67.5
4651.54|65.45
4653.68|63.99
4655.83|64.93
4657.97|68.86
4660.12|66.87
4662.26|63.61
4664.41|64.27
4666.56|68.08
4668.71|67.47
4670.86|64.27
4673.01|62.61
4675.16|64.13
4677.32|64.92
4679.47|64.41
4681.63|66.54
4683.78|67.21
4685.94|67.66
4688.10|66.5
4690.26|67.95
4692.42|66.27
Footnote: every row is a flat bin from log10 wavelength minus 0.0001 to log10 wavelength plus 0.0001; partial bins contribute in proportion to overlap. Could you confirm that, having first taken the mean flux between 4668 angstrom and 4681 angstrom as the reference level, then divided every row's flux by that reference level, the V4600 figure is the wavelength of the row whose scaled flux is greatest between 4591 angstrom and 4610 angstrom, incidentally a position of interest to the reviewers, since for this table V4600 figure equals 4600.41 angstrom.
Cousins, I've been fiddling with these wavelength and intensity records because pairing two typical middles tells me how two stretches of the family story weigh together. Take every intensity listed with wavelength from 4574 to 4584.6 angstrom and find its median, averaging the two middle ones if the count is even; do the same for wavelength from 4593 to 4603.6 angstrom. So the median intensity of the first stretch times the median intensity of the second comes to 4547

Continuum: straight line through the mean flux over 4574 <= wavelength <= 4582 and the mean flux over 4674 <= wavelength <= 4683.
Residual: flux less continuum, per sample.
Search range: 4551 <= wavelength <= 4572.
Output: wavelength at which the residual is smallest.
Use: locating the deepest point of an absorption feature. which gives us 4551.94 angstrom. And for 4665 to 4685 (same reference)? 4673.01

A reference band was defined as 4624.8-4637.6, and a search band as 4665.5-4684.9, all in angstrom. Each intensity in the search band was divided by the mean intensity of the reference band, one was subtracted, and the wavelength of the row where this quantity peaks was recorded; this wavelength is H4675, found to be 4666.56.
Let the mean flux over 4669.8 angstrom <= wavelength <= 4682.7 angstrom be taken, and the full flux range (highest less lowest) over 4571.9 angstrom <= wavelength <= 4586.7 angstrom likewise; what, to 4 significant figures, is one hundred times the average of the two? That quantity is 3504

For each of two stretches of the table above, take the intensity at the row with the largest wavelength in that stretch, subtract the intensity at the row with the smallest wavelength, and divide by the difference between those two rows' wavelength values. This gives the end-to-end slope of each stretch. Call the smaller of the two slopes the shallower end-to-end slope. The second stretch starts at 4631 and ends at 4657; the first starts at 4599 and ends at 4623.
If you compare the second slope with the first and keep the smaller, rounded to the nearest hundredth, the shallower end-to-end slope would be -0.27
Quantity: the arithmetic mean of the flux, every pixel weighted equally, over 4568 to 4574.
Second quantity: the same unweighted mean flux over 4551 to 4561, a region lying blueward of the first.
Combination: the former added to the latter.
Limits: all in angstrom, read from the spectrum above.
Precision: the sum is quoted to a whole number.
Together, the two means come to 136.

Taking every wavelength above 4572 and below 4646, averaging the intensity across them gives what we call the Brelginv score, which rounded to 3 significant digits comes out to 66.0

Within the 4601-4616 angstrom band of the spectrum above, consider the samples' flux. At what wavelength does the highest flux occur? 4602.53 angstrom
